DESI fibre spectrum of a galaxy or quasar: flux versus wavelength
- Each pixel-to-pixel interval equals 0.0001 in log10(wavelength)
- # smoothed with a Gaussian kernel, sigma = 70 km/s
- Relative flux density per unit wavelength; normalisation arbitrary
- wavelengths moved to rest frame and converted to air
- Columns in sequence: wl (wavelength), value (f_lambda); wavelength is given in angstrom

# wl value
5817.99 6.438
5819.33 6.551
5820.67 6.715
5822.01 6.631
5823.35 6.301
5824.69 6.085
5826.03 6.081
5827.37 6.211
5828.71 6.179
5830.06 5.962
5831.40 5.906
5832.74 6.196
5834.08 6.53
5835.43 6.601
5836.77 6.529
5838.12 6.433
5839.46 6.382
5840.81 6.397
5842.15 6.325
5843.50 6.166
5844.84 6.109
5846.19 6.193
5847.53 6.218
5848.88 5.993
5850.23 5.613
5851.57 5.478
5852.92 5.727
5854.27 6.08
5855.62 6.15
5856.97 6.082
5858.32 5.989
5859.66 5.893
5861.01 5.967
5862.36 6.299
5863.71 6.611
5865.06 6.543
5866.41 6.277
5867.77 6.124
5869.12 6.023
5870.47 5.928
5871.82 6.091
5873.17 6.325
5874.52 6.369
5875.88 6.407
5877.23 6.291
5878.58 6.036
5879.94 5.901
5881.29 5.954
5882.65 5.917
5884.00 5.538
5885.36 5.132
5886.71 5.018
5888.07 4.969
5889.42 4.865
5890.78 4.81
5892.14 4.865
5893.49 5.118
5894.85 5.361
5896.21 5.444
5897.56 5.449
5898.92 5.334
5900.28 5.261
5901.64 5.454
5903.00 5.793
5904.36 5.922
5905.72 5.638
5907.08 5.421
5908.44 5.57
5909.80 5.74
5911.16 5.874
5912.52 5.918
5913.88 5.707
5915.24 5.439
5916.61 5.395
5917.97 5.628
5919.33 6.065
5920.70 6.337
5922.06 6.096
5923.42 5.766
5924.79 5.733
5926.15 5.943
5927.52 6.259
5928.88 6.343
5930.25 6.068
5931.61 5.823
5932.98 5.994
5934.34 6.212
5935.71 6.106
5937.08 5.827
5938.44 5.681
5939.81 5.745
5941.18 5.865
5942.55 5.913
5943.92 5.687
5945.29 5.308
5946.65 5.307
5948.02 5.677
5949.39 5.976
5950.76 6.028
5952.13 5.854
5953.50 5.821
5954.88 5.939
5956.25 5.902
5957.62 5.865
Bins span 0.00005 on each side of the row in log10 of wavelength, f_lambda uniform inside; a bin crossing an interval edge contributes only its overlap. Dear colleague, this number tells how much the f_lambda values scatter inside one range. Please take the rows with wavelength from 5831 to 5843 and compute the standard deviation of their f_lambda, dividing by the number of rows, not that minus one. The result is 0.20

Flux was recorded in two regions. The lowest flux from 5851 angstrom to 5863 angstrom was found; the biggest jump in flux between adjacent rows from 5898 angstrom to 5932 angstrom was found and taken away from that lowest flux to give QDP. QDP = 5.04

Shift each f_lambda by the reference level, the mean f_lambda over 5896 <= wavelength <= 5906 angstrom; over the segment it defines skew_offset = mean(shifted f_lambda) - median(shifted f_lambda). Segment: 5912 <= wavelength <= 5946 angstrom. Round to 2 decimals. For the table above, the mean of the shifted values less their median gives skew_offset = 0.01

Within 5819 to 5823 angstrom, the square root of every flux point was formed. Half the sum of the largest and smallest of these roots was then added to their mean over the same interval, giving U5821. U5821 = 5.15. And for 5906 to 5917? 4.75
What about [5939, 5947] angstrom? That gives 4.74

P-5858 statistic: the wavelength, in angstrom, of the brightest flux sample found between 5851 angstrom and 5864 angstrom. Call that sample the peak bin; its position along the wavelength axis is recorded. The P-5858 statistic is 5863.71 angstrom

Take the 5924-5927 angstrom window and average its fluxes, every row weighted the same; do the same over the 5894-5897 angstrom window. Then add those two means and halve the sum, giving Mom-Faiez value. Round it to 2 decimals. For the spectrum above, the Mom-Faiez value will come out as 5.62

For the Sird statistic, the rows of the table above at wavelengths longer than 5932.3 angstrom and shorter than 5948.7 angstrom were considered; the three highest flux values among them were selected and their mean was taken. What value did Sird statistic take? 6.10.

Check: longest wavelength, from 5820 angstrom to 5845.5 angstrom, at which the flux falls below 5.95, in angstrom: 5831.40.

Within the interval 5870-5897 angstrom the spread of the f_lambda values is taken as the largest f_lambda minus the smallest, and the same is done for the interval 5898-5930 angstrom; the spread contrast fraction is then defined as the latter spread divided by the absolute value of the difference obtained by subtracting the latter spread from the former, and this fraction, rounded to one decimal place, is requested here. 2.1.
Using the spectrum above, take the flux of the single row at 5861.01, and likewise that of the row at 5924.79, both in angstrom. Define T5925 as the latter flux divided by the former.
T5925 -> 0.96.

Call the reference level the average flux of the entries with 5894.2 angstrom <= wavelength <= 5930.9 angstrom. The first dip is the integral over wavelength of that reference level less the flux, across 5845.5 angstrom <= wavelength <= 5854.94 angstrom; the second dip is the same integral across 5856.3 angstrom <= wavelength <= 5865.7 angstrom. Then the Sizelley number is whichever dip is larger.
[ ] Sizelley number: -1.5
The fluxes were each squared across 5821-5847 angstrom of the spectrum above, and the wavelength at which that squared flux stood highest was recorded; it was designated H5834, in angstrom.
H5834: 5822.01 angstrom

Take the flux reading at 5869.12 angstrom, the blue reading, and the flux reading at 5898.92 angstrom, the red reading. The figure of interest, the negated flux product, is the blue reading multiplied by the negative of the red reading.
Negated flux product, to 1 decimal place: -32.1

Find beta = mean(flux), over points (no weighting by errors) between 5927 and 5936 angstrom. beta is 6.12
